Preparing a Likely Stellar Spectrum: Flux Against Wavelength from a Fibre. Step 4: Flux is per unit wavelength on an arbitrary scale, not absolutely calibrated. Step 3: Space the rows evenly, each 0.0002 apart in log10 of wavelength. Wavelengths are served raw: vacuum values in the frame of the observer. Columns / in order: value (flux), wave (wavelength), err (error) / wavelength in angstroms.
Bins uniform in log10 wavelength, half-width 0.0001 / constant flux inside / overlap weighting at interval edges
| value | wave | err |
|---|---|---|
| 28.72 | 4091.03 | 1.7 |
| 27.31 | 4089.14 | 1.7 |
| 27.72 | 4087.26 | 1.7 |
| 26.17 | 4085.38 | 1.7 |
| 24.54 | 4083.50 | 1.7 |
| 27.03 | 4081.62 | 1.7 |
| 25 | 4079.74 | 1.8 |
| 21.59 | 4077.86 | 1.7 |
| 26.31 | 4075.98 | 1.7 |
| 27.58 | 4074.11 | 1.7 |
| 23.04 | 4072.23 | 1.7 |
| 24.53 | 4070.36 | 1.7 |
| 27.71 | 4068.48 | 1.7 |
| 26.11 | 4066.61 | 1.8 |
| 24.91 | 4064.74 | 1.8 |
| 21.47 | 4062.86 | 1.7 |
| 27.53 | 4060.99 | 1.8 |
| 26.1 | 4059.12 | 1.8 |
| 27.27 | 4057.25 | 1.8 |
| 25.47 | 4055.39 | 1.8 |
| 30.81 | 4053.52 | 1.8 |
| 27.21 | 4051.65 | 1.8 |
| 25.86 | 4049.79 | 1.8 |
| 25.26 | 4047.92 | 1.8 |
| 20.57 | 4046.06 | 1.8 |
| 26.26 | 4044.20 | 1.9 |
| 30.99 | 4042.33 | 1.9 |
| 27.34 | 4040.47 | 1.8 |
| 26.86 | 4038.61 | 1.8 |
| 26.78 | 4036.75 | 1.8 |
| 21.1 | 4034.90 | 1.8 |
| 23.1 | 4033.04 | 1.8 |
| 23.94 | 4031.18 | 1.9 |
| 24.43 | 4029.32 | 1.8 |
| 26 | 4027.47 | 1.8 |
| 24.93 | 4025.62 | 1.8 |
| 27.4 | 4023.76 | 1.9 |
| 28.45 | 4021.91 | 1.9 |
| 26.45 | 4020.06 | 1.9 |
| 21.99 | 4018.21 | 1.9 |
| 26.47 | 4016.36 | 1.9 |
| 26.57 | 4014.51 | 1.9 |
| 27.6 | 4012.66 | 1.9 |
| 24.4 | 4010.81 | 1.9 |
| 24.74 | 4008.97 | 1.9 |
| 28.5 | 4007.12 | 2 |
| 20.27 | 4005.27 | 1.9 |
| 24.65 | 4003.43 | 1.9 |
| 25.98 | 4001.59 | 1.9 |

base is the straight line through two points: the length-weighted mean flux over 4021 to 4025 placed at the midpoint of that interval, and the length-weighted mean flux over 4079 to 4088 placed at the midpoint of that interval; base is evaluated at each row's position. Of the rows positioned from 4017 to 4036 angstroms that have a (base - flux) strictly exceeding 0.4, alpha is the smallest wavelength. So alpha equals 4018.21 angstroms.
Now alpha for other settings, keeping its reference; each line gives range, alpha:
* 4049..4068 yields 4049.79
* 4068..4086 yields 4070.36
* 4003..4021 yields 4003.43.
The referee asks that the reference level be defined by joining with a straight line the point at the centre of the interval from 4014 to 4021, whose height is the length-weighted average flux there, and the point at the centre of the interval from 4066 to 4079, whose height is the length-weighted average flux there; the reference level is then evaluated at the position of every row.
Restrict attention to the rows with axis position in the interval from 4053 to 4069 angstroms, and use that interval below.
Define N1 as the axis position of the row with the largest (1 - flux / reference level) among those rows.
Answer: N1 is 4062.86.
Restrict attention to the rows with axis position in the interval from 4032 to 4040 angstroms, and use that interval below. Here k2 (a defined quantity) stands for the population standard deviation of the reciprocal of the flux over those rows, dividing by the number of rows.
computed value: 0.0043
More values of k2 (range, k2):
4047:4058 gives 0.0024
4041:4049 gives 0.0059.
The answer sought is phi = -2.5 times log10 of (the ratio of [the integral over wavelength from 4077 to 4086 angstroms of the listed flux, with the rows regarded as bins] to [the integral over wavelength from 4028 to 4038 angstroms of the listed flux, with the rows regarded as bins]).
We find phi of 0.08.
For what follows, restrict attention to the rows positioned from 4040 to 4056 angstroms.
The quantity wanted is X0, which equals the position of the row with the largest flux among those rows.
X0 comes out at 4042.33 angstroms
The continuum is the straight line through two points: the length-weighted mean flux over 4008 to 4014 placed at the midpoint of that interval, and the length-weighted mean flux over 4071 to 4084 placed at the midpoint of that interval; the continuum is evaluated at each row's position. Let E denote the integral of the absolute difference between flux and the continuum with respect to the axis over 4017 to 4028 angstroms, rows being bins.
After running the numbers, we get 19.2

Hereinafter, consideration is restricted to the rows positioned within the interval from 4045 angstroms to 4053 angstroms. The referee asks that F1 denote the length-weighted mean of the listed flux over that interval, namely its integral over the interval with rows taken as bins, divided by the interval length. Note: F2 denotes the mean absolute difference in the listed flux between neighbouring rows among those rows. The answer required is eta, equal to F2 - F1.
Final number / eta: -22.9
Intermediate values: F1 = 25.07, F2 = 2.2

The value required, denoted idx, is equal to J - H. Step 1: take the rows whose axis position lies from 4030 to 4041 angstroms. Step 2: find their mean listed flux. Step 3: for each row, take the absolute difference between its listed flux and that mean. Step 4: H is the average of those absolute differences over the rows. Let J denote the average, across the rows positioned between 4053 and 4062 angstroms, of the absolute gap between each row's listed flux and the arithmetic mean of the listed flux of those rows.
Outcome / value -0.75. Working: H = 2.1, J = 1.4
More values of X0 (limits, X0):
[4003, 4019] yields 4007.12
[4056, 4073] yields 4068.48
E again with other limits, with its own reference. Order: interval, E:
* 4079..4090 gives 16.5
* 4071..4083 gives 21.6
